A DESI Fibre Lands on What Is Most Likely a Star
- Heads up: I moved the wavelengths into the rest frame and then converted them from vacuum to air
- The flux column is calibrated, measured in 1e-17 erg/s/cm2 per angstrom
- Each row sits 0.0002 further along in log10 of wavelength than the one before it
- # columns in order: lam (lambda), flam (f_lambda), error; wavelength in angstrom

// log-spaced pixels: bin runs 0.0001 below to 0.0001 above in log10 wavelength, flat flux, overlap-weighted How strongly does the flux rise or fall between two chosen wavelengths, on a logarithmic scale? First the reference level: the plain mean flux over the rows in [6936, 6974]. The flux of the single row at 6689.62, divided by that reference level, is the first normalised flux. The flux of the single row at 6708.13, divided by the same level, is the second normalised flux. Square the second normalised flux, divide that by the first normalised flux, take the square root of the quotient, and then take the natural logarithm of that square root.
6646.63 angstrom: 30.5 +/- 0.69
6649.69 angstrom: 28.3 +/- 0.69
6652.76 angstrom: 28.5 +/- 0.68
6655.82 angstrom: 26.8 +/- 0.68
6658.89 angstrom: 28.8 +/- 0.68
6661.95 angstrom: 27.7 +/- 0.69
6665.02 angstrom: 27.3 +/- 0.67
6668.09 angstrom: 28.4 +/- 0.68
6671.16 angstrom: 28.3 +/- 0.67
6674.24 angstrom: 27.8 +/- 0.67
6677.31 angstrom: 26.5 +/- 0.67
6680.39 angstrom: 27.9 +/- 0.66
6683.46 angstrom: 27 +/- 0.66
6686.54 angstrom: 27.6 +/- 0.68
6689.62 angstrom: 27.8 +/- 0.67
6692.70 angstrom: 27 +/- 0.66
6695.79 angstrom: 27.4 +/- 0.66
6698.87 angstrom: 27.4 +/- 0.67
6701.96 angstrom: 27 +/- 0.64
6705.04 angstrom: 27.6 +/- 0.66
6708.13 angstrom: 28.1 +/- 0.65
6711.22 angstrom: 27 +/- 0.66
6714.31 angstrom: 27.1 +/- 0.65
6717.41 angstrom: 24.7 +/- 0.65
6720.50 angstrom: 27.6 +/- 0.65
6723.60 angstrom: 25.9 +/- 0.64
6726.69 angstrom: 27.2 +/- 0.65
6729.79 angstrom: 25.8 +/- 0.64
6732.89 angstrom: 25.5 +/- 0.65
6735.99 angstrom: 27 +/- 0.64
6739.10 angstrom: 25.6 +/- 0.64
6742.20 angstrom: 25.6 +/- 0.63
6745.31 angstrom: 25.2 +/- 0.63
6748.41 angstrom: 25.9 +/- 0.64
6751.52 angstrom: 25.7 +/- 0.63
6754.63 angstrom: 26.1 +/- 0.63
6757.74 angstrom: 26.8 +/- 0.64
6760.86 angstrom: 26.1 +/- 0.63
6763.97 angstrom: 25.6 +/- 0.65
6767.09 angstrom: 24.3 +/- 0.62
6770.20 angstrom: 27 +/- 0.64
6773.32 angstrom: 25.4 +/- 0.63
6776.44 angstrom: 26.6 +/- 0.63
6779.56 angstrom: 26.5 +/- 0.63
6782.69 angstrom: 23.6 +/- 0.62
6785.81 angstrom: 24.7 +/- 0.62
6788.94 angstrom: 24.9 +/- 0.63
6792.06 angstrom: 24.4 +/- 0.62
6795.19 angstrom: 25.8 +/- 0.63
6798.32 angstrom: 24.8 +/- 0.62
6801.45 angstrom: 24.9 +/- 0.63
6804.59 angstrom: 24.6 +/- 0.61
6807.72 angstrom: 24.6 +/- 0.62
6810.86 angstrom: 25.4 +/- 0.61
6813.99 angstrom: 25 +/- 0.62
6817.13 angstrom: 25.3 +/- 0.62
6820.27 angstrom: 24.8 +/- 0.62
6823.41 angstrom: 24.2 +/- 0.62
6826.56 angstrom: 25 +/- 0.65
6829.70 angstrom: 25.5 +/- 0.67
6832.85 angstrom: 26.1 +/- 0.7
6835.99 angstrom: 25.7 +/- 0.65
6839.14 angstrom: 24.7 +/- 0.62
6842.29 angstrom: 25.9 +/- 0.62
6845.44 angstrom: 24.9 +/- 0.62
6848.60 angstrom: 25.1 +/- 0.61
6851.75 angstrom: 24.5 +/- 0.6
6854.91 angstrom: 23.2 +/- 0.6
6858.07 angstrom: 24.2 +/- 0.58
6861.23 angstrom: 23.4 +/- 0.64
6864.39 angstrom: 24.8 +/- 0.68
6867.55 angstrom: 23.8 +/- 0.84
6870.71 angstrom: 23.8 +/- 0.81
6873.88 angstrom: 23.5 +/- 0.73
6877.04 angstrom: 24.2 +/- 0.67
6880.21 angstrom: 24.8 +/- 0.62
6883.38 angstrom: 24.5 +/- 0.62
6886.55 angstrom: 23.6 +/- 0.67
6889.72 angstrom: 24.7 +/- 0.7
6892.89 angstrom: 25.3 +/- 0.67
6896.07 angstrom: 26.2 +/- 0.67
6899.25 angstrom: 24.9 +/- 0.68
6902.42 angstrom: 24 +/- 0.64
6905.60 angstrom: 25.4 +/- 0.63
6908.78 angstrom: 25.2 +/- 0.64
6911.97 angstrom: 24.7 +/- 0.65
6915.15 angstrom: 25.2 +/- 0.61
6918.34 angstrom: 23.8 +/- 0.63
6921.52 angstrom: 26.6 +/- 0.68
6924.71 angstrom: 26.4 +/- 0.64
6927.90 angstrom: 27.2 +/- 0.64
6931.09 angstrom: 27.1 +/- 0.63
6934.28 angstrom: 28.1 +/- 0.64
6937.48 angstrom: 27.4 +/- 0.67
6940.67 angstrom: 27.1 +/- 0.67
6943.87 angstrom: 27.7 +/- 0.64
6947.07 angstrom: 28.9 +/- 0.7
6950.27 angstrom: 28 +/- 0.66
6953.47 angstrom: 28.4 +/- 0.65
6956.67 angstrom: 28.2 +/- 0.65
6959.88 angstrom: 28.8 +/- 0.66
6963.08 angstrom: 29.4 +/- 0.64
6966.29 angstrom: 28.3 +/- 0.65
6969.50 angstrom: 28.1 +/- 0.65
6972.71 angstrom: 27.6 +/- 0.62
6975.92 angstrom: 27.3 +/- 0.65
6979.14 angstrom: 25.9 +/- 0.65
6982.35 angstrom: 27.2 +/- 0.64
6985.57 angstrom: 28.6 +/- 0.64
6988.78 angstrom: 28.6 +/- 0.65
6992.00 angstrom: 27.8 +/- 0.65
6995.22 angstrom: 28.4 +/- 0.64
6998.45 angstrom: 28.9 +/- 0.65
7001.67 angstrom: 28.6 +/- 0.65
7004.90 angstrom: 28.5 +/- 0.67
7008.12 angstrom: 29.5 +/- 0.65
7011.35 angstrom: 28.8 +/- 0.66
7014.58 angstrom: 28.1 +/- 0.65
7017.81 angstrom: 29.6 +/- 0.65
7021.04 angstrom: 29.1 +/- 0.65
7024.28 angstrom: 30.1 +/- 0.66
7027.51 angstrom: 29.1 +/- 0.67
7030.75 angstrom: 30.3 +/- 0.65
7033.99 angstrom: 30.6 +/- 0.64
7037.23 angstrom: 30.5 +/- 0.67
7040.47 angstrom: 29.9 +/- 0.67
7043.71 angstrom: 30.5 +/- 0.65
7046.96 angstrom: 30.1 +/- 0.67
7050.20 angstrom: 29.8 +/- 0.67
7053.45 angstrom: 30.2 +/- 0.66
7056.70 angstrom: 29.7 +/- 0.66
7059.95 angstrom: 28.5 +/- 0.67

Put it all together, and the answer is 0.00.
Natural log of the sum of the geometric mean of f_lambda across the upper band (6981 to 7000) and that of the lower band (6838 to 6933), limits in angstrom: 3.972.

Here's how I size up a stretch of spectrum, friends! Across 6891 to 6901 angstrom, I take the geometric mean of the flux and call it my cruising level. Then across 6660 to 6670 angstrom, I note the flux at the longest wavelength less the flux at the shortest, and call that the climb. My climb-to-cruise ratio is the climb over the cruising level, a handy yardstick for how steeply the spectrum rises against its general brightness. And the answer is 0.027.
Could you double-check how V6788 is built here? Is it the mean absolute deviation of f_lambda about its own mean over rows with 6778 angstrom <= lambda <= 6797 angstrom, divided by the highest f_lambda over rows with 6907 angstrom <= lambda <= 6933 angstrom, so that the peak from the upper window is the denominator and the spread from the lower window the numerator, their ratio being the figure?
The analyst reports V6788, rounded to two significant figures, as 0.029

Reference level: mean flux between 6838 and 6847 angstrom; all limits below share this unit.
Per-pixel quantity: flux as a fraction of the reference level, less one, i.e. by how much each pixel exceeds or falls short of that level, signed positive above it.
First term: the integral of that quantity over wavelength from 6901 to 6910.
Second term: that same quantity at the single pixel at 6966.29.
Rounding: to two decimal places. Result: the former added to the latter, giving 0.01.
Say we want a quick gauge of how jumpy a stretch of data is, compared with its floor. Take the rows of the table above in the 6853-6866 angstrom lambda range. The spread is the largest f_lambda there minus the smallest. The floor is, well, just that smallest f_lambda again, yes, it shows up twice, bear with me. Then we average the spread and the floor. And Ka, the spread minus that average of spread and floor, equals -10.8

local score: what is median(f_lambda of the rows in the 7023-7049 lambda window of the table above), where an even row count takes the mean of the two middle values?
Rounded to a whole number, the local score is 30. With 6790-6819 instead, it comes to 25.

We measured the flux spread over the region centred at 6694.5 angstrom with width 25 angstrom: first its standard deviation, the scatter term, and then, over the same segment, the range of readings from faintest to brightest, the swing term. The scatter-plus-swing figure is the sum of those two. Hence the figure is 1.1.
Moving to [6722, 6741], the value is 2.4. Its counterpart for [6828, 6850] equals 1.9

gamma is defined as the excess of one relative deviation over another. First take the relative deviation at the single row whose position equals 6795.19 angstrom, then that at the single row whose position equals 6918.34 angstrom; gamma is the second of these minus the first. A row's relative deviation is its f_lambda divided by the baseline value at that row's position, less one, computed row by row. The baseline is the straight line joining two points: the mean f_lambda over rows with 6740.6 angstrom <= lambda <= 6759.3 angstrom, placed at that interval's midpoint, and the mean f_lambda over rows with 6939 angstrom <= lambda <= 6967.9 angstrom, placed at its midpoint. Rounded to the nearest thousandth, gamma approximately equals -0.123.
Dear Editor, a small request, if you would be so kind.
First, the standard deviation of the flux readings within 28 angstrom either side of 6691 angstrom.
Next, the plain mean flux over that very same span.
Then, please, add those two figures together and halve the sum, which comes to 14.1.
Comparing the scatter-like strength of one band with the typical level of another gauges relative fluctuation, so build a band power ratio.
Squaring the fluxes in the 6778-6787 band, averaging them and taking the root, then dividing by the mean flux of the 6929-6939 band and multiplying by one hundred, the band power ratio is 91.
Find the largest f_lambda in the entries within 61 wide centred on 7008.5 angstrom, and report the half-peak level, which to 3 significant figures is 15.3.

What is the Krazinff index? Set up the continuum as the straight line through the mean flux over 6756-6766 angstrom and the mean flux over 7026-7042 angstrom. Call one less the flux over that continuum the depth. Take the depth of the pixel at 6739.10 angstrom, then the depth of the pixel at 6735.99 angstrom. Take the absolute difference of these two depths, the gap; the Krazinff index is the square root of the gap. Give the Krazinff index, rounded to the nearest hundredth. 0.24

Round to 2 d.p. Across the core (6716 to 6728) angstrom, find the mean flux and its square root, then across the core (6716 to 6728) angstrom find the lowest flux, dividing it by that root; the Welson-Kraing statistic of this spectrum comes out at 4.81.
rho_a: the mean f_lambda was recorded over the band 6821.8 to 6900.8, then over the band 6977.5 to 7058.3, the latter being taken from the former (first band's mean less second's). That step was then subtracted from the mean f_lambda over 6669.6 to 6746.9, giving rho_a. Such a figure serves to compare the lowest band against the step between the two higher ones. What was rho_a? 31.3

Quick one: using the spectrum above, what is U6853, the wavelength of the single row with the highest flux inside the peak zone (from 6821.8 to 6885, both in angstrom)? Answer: 6832.85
